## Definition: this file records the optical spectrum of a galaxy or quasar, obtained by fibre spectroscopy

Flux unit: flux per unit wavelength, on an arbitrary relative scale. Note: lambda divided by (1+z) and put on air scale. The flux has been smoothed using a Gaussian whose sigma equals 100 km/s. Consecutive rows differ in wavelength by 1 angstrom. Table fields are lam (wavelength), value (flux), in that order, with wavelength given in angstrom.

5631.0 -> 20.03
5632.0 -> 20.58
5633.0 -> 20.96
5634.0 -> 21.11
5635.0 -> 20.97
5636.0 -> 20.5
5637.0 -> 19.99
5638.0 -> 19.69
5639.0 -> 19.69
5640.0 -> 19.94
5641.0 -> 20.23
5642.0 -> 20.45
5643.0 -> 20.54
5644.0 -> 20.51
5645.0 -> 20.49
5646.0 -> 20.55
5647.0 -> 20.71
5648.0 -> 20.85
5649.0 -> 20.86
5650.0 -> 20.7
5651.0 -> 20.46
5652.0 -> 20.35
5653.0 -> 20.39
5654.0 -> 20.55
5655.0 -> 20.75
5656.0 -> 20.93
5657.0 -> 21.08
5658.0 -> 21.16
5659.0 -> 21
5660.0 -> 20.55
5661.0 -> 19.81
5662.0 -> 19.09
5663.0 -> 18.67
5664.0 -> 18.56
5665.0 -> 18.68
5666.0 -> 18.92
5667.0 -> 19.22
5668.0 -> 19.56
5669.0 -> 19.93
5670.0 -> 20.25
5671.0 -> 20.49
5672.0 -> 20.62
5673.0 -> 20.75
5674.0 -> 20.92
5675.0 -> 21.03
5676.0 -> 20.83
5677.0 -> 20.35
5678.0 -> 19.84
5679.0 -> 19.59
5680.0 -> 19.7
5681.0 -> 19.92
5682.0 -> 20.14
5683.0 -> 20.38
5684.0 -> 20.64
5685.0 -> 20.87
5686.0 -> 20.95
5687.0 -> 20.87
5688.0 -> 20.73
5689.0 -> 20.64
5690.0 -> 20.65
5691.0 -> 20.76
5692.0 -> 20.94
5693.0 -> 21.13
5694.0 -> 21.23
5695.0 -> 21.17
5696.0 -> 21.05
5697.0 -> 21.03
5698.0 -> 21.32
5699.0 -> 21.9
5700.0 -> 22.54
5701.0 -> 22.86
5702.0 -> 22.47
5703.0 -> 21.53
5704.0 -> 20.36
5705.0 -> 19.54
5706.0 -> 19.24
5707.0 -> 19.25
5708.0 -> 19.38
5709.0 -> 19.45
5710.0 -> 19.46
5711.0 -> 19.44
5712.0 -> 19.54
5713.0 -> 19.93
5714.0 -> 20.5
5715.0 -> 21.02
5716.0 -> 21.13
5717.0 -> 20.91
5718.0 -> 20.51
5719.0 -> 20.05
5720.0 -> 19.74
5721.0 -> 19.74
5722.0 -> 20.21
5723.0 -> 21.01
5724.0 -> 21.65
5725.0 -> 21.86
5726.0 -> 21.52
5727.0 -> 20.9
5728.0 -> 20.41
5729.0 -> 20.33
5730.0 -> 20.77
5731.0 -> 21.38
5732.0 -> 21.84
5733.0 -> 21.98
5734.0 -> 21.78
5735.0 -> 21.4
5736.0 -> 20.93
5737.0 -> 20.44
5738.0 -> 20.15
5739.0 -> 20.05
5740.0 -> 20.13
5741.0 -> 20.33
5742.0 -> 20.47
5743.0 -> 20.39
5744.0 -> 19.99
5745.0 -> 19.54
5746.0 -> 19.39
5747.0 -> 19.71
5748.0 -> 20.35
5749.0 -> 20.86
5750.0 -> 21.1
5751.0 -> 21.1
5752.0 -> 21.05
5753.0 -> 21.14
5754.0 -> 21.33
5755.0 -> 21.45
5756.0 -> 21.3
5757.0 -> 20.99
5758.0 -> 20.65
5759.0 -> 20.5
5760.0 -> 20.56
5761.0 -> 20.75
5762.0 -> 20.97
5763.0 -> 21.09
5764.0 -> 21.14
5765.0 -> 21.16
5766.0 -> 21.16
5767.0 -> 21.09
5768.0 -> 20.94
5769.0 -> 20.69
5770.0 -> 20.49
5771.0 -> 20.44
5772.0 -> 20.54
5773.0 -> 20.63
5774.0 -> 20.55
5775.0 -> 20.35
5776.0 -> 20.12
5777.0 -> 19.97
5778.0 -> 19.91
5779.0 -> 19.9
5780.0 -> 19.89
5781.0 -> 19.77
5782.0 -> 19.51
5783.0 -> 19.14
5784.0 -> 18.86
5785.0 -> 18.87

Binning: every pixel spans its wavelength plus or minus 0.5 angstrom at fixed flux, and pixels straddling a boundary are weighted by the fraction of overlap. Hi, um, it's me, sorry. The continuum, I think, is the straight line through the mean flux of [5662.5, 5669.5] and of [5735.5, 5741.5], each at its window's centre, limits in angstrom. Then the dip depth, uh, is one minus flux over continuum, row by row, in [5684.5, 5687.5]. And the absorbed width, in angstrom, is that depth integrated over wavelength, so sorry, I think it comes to -0.23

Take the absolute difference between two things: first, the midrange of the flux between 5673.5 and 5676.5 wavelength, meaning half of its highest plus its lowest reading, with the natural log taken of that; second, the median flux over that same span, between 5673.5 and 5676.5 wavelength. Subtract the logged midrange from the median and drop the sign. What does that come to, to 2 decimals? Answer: 17.88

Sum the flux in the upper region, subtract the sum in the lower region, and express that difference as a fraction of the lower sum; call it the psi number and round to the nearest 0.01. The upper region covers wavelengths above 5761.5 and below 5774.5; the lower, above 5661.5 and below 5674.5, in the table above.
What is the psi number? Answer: 0.06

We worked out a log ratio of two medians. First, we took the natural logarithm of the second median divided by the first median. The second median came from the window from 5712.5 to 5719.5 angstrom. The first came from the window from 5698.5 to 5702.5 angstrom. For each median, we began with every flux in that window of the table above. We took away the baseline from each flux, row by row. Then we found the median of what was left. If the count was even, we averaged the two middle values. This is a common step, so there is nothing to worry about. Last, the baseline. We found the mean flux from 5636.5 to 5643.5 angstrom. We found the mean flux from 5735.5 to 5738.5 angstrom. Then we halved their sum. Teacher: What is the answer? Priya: -2.3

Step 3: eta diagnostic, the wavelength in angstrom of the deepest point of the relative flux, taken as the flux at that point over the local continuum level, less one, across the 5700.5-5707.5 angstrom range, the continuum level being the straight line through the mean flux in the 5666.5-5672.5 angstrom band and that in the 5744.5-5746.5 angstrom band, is 5706.0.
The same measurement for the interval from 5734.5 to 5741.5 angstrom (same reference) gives 5739.0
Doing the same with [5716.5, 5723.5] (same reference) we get 5720.0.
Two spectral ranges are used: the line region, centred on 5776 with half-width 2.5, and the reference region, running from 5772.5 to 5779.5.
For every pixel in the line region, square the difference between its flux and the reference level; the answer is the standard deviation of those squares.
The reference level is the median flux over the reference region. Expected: 0.1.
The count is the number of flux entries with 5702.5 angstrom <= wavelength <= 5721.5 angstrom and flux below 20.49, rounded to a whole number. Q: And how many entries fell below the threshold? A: 13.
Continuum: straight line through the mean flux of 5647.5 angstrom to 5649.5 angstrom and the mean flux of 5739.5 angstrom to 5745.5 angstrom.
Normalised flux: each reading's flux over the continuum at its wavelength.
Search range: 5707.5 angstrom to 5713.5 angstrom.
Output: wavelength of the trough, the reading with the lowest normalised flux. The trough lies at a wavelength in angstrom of 5708.0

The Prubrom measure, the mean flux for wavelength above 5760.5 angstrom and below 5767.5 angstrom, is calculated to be 21.1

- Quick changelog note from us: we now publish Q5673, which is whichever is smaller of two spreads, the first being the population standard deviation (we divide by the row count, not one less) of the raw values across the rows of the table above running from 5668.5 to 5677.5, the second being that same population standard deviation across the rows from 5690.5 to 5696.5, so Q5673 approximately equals 0.16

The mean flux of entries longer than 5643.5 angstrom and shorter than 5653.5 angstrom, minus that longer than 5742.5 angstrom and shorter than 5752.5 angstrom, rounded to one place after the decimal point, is 0.2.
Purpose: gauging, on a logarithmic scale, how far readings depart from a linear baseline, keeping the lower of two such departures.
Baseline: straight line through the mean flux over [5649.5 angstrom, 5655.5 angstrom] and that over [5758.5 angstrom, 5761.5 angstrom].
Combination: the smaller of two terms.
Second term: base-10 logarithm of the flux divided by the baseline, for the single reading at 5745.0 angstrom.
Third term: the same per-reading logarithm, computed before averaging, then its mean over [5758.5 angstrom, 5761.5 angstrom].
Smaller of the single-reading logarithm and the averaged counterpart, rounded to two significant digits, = -0.023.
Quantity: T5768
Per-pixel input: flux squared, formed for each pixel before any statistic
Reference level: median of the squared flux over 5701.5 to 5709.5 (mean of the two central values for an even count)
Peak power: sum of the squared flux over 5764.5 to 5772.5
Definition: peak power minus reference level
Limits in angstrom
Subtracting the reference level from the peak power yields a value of 3086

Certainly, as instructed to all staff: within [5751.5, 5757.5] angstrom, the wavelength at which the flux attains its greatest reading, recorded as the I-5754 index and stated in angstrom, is 5755.0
